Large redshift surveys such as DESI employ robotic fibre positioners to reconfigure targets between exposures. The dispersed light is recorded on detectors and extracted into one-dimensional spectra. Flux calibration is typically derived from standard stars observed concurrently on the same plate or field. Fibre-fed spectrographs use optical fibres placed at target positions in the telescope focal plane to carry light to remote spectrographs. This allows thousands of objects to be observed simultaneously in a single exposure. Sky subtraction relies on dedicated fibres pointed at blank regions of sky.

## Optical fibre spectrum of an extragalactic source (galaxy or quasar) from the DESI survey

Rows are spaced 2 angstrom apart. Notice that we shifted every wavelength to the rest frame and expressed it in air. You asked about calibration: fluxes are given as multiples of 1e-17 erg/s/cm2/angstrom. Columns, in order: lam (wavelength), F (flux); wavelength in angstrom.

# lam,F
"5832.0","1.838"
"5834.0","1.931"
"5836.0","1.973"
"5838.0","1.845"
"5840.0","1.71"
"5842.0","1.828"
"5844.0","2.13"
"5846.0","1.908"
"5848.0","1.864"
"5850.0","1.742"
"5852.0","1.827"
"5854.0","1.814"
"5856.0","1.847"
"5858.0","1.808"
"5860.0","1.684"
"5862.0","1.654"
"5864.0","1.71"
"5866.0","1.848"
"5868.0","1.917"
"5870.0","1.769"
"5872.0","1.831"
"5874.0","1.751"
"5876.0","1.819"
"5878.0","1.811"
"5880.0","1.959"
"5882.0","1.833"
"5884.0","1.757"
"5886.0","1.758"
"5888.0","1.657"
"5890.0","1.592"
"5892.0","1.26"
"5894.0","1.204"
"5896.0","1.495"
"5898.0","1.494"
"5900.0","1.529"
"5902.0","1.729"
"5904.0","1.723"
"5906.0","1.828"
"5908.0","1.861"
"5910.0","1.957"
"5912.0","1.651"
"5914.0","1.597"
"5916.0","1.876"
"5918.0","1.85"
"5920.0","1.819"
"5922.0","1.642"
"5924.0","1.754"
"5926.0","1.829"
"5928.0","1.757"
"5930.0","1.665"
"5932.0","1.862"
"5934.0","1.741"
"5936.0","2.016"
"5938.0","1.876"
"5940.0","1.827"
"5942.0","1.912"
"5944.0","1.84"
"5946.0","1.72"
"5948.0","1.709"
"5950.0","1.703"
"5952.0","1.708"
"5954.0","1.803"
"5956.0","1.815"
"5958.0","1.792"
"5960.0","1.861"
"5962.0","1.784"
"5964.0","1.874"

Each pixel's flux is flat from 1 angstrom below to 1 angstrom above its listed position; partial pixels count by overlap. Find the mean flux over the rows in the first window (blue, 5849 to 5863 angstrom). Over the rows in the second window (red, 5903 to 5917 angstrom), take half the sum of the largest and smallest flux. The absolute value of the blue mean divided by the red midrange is 0.99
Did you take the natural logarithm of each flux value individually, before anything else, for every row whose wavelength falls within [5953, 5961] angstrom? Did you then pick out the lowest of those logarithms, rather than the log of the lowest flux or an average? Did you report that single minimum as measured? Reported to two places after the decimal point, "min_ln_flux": 0.58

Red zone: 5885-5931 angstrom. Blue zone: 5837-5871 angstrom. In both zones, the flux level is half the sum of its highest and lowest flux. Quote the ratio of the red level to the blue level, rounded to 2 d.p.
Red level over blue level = 0.84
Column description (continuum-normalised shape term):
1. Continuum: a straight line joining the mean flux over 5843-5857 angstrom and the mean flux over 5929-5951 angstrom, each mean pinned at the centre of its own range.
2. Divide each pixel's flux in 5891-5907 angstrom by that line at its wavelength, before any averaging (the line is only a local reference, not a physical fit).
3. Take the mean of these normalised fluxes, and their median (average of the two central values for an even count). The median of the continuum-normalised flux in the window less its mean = -0.012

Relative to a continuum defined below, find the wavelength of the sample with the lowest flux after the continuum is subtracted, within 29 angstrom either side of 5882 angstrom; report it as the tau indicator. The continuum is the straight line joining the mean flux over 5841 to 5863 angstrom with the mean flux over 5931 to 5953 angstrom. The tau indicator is 5894.0 angstrom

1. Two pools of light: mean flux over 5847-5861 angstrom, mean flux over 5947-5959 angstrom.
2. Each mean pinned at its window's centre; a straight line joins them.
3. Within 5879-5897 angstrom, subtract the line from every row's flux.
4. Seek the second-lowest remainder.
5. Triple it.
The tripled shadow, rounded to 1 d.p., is -1.6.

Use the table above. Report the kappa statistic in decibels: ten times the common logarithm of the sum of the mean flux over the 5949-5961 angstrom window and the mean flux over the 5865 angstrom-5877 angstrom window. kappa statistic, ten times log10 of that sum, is 5.57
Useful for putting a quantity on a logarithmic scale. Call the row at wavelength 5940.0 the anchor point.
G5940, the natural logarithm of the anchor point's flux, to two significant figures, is 0.60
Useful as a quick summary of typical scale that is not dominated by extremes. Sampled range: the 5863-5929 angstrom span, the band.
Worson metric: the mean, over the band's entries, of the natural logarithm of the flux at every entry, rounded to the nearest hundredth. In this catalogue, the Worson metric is 0.54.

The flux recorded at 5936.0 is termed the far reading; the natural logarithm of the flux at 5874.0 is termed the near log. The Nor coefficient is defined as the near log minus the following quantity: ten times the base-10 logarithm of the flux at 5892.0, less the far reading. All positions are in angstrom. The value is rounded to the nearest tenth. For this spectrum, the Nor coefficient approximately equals 1.6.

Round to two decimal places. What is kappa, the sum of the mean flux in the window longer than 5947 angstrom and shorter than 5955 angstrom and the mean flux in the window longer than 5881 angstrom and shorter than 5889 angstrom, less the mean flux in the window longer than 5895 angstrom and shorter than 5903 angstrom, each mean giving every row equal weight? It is 1.92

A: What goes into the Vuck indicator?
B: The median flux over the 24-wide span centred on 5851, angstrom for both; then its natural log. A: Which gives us 0.599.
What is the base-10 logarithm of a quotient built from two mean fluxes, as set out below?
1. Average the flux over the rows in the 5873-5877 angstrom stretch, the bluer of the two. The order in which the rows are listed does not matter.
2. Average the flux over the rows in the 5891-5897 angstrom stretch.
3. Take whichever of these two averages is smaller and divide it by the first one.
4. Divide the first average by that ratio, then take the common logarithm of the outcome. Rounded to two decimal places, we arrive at 0.38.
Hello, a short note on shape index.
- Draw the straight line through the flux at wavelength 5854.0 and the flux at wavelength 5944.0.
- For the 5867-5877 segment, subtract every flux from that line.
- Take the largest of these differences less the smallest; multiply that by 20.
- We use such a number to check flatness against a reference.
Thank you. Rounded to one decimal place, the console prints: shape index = 3.4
